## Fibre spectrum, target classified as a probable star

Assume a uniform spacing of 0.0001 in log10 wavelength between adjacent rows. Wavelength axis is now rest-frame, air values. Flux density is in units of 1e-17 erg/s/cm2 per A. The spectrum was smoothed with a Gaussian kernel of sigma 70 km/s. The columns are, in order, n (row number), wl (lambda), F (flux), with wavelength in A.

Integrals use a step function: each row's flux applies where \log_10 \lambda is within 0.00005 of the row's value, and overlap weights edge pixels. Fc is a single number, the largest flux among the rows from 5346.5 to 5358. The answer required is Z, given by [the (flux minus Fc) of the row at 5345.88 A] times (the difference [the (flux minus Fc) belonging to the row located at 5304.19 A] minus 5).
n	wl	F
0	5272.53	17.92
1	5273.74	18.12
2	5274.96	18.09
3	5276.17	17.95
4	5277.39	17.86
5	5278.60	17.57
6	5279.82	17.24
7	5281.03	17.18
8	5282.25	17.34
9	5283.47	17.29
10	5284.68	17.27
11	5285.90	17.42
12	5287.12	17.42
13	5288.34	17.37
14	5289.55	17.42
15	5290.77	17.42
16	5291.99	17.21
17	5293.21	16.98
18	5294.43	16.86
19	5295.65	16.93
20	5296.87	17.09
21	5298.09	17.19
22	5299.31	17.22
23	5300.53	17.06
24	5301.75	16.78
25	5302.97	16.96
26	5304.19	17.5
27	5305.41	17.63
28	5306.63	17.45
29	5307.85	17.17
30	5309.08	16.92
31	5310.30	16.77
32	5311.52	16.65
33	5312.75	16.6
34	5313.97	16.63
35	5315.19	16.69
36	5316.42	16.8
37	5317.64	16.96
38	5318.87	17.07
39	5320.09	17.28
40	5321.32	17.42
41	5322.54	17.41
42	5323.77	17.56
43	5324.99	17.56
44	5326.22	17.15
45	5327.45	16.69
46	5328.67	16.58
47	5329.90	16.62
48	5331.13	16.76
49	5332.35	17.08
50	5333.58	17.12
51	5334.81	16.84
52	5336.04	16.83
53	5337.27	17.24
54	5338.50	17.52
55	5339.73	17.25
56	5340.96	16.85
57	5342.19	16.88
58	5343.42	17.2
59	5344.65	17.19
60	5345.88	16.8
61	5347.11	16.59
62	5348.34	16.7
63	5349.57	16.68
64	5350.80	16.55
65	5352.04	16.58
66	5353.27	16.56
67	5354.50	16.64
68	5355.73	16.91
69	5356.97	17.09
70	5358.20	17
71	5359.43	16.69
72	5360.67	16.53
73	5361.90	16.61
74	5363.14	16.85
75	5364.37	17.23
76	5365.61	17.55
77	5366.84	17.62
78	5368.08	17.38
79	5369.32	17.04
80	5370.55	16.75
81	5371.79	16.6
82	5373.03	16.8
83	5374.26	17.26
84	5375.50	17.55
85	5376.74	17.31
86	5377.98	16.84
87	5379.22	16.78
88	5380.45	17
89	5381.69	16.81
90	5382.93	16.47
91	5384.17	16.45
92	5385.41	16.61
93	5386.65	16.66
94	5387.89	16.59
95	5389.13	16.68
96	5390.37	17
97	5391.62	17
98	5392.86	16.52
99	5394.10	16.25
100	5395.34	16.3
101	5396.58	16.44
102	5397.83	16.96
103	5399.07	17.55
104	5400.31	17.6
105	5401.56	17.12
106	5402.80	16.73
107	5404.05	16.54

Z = 1.3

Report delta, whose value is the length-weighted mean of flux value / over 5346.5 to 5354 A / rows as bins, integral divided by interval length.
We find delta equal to 16.6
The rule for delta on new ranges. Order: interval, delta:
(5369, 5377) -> 17.0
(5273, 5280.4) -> 17.8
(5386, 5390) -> 16.7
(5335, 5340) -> 17.2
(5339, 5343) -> 17.0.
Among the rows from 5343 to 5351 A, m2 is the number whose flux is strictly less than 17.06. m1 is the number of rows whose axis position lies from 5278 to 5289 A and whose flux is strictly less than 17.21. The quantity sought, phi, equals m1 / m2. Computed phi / 0.2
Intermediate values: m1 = 1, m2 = 5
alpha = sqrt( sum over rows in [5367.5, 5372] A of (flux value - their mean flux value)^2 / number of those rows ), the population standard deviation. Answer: 0.30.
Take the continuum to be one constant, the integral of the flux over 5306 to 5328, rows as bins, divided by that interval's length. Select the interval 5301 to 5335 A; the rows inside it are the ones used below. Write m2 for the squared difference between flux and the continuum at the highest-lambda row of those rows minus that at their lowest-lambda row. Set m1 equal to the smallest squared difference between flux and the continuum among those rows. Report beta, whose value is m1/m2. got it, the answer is -0.0304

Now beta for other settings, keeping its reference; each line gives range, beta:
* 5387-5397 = 0.0106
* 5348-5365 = -0.0208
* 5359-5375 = 0.0000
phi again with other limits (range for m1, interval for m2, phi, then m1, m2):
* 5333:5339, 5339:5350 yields 0.5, 3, 6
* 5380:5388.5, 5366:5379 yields 1.4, 7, 5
